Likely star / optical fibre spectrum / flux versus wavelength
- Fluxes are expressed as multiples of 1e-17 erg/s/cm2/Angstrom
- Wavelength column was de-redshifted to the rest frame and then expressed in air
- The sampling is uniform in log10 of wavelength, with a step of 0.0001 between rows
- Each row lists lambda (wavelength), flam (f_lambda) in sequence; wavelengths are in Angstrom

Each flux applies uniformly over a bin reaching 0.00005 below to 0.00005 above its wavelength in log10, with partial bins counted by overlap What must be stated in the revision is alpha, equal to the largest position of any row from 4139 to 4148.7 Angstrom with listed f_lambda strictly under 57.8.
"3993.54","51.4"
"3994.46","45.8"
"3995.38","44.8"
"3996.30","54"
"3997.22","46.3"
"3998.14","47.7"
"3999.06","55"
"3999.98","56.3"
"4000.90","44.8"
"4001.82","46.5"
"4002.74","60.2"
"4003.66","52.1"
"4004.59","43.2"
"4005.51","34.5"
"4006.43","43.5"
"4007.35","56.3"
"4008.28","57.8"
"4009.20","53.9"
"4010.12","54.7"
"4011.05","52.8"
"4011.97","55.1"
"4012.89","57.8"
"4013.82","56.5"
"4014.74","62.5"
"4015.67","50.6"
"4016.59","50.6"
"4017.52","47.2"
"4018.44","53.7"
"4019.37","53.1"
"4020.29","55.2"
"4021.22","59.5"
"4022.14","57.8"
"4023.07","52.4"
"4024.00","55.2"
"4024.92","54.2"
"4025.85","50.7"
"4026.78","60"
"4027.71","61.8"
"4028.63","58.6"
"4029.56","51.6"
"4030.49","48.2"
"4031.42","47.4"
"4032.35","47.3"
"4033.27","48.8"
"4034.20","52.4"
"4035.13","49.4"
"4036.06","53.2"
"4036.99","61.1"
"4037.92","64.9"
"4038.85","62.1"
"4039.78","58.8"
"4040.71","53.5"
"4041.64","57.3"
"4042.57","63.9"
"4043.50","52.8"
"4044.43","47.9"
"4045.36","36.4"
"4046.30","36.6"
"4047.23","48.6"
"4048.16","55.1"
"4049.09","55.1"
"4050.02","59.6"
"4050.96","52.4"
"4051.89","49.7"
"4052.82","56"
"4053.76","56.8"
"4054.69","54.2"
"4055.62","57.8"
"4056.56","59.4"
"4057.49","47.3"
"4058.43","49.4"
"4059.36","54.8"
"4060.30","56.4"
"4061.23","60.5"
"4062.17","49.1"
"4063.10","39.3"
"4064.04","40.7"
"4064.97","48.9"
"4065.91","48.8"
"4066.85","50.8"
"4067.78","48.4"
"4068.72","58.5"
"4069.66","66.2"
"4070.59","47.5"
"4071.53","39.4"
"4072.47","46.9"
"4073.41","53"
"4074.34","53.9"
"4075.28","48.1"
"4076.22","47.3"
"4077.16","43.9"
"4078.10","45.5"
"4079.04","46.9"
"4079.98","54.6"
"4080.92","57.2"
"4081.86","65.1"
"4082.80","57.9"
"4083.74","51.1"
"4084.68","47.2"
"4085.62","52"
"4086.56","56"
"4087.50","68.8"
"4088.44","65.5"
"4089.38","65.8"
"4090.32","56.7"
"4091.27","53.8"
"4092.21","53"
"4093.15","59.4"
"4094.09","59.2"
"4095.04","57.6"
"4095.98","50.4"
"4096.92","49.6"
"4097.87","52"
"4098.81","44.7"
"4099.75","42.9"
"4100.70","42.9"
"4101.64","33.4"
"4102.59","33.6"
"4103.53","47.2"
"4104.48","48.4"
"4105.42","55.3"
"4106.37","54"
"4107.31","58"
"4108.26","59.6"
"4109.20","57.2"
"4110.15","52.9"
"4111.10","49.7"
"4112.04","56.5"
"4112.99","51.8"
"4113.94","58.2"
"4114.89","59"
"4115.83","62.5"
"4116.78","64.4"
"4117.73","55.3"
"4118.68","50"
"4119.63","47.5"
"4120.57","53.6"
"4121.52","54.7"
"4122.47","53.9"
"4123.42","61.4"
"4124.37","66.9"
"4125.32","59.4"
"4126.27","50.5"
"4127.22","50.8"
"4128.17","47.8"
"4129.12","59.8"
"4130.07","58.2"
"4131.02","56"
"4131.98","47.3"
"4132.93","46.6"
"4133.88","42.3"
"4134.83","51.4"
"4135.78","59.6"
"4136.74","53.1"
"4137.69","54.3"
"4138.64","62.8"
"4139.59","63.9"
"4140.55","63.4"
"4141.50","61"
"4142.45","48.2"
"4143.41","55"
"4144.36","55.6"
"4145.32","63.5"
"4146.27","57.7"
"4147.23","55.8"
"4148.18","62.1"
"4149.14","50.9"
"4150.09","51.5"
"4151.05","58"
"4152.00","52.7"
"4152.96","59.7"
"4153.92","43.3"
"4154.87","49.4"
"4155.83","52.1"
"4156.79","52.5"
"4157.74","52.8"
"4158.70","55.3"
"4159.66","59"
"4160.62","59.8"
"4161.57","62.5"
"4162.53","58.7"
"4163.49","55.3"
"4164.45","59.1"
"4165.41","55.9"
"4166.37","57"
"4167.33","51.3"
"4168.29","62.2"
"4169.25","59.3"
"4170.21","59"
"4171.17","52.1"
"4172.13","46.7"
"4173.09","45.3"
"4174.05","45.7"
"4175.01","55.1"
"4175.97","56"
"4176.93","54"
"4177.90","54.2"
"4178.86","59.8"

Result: 4147.23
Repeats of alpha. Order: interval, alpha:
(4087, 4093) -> 4092.21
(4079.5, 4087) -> 4086.56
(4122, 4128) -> 4127.22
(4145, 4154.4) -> 4153.92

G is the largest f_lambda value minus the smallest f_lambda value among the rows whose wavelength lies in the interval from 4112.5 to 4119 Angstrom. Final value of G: 14.4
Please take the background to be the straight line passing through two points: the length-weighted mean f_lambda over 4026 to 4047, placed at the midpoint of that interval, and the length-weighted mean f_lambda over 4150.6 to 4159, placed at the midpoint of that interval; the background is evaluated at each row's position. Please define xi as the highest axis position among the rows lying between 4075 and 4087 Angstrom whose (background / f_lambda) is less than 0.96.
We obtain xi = 4086.56 Angstrom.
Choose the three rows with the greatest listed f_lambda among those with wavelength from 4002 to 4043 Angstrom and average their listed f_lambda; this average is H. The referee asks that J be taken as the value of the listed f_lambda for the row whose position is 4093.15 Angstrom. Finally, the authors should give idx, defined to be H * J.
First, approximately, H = 63.8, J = 59.4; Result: 3788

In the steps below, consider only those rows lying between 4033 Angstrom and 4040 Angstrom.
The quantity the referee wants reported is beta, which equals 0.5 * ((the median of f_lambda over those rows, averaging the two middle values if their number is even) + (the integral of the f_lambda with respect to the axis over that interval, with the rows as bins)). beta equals 226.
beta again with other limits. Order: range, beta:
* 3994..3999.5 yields 158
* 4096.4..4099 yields 89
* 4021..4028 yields 225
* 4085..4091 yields 211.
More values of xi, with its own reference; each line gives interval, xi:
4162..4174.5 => 4170.21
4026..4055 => 4053.76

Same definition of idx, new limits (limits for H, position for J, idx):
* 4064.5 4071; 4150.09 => 3013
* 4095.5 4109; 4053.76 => 3274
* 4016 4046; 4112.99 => 3296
